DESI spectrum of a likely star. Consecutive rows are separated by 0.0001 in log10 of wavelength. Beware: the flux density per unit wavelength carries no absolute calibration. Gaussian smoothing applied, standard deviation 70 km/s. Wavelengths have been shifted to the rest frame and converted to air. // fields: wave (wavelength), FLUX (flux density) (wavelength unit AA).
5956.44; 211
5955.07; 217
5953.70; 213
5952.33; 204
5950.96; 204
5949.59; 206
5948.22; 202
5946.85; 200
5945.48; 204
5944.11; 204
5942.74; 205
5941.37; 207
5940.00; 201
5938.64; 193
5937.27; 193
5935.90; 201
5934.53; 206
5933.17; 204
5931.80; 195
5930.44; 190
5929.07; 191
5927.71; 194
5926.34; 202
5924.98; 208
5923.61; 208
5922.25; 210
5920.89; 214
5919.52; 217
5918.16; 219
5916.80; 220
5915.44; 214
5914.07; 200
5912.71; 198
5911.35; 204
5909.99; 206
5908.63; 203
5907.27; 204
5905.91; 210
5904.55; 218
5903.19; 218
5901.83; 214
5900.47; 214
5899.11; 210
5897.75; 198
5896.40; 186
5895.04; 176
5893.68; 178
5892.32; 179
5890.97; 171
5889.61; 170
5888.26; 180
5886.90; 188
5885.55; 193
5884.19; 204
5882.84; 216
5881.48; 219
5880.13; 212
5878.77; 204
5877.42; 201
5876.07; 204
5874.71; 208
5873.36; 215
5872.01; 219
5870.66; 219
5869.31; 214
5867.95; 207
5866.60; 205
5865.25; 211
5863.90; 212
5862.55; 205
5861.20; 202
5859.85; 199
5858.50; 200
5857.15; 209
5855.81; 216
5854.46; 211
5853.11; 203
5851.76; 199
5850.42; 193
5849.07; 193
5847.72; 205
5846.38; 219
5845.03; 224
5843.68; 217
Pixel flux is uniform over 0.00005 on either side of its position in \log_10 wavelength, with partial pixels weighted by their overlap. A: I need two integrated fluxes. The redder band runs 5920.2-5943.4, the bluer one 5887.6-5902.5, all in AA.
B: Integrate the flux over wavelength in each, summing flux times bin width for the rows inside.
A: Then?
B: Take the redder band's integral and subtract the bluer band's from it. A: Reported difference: 1856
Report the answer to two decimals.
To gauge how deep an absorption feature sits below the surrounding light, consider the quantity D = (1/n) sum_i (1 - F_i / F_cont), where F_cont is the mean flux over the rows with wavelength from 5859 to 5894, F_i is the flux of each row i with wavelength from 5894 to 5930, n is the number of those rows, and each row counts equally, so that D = -0.02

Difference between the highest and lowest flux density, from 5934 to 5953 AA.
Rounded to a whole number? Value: 14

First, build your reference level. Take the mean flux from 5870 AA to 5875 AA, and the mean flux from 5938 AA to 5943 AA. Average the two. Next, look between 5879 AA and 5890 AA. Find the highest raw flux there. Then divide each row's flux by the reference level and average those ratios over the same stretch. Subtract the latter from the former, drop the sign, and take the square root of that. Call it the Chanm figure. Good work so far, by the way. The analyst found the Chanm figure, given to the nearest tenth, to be 14.8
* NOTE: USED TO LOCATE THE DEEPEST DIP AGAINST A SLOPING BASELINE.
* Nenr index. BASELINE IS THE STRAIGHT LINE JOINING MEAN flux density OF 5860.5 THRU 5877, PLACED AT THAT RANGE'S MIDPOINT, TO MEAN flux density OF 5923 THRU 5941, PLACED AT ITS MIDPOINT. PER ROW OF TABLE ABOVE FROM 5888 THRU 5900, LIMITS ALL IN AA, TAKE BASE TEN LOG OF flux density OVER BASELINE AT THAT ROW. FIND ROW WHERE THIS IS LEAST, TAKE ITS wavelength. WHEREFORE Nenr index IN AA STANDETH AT 5889.61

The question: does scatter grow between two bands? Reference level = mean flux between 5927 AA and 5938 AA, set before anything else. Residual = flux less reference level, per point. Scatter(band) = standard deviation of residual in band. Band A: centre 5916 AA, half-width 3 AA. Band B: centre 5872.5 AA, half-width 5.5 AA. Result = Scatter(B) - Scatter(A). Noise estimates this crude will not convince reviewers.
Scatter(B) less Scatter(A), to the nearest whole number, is -2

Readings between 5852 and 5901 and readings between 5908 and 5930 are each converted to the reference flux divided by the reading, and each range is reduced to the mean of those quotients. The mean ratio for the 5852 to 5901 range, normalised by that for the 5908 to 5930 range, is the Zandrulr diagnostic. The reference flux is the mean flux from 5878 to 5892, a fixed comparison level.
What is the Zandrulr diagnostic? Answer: 1.03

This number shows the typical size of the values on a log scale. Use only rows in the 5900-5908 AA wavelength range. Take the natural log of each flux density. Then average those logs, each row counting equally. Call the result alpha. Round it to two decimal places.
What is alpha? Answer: 5.36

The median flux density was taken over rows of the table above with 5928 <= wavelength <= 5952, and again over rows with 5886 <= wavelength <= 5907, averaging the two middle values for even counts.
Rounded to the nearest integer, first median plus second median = 390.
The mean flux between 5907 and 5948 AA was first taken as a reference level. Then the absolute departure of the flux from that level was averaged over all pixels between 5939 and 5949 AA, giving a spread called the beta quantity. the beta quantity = 2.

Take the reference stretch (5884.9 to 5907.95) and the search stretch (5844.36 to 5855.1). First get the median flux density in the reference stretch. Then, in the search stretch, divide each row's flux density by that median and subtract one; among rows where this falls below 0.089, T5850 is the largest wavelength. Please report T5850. 5853.11 AA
